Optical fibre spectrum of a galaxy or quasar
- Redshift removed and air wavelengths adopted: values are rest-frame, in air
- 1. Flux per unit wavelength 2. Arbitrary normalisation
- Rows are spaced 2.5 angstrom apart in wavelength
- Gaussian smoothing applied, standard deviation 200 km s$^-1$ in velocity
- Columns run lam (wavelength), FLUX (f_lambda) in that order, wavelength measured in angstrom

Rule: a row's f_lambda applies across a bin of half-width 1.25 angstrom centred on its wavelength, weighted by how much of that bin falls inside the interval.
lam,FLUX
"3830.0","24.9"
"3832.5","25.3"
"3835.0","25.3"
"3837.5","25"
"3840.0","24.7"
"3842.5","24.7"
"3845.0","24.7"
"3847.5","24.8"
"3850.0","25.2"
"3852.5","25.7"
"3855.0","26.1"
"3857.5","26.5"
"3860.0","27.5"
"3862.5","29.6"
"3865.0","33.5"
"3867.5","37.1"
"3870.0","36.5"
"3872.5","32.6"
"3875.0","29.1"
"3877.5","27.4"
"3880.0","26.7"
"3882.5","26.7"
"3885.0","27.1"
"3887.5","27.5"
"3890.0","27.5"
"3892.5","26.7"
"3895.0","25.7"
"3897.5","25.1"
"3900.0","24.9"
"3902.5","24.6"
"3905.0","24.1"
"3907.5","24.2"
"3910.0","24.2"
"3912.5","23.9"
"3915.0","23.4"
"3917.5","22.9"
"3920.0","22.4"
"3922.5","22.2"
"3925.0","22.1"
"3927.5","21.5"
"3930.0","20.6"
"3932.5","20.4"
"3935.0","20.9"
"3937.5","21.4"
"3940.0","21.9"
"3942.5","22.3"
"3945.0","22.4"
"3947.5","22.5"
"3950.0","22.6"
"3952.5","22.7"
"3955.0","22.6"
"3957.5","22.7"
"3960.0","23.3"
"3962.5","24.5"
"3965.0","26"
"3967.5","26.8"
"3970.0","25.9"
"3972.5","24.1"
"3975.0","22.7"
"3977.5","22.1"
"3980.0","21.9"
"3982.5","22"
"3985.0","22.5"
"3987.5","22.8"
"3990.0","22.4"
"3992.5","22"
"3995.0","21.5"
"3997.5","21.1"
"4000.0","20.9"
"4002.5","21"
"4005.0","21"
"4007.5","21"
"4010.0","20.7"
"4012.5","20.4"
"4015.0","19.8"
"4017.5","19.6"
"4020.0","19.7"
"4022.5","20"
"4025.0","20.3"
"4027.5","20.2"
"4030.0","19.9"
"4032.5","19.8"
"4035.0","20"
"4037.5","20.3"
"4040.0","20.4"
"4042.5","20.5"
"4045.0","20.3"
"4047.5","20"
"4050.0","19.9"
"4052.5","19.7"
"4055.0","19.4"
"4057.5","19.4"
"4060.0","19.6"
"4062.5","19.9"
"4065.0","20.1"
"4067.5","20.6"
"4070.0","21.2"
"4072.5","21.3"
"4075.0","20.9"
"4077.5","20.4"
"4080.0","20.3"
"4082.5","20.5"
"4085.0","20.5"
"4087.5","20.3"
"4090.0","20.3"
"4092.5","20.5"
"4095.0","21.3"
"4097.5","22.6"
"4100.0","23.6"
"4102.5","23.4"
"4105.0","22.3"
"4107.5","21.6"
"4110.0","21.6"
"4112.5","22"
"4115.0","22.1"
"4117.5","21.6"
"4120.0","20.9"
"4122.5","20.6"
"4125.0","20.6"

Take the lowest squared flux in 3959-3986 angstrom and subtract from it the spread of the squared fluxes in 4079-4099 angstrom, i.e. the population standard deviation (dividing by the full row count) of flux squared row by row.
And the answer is 447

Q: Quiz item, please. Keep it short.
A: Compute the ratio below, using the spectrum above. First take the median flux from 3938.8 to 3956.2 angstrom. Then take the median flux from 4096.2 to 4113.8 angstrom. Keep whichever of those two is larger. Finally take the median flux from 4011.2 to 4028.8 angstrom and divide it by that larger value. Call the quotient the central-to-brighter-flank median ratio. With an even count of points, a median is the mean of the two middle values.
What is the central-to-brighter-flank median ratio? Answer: 0.89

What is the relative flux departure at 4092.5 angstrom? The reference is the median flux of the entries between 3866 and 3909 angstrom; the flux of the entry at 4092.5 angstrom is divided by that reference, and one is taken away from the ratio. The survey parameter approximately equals -0.23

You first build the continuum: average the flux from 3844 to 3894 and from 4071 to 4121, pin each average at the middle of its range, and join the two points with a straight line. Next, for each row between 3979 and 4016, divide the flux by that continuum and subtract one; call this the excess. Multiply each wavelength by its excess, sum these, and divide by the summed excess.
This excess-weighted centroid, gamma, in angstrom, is 3999.1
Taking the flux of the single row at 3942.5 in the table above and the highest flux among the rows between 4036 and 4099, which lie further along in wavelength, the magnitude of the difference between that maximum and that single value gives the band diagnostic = 0.3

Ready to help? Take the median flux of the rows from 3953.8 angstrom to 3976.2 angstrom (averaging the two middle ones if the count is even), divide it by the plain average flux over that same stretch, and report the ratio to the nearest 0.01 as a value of 0.99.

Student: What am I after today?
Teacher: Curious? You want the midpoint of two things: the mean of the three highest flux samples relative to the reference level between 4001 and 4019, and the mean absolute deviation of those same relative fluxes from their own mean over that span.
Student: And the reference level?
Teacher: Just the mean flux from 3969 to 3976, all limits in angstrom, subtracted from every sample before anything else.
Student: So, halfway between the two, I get -1.4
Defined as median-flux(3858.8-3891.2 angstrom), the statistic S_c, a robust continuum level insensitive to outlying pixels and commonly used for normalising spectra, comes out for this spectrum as 27.5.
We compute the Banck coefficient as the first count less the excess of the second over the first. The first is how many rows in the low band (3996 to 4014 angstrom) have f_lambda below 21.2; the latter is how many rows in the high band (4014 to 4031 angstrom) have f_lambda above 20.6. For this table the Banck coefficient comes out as 14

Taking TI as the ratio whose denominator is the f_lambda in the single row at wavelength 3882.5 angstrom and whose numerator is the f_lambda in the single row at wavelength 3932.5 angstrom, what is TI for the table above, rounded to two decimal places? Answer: 0.76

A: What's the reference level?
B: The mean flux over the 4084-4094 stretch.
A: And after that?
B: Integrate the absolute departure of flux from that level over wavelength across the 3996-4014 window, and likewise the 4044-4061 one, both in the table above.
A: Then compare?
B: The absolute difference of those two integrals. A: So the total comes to 3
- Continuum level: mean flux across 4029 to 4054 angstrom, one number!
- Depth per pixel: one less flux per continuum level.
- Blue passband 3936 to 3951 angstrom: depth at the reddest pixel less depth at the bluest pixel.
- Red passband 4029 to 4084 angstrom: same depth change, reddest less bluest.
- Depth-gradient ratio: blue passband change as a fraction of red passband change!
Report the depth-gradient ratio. 2.00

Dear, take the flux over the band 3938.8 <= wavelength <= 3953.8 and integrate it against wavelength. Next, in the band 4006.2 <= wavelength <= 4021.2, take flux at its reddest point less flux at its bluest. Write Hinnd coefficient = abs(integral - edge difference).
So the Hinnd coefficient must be 337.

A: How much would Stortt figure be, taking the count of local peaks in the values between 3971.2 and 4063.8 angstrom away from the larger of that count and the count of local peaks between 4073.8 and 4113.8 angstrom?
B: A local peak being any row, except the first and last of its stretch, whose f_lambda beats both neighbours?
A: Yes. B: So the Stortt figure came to 0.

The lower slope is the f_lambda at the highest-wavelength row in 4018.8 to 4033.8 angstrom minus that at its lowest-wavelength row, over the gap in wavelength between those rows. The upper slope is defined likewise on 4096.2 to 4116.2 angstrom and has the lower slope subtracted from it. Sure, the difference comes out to -0.037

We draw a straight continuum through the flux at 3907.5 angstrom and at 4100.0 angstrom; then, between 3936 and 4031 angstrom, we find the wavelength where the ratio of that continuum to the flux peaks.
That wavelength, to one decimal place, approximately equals 4017.5 angstrom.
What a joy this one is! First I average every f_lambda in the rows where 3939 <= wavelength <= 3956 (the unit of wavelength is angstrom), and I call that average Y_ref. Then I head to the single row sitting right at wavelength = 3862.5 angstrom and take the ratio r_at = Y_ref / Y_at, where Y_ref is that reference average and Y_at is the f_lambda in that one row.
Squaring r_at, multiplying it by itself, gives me 0.57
